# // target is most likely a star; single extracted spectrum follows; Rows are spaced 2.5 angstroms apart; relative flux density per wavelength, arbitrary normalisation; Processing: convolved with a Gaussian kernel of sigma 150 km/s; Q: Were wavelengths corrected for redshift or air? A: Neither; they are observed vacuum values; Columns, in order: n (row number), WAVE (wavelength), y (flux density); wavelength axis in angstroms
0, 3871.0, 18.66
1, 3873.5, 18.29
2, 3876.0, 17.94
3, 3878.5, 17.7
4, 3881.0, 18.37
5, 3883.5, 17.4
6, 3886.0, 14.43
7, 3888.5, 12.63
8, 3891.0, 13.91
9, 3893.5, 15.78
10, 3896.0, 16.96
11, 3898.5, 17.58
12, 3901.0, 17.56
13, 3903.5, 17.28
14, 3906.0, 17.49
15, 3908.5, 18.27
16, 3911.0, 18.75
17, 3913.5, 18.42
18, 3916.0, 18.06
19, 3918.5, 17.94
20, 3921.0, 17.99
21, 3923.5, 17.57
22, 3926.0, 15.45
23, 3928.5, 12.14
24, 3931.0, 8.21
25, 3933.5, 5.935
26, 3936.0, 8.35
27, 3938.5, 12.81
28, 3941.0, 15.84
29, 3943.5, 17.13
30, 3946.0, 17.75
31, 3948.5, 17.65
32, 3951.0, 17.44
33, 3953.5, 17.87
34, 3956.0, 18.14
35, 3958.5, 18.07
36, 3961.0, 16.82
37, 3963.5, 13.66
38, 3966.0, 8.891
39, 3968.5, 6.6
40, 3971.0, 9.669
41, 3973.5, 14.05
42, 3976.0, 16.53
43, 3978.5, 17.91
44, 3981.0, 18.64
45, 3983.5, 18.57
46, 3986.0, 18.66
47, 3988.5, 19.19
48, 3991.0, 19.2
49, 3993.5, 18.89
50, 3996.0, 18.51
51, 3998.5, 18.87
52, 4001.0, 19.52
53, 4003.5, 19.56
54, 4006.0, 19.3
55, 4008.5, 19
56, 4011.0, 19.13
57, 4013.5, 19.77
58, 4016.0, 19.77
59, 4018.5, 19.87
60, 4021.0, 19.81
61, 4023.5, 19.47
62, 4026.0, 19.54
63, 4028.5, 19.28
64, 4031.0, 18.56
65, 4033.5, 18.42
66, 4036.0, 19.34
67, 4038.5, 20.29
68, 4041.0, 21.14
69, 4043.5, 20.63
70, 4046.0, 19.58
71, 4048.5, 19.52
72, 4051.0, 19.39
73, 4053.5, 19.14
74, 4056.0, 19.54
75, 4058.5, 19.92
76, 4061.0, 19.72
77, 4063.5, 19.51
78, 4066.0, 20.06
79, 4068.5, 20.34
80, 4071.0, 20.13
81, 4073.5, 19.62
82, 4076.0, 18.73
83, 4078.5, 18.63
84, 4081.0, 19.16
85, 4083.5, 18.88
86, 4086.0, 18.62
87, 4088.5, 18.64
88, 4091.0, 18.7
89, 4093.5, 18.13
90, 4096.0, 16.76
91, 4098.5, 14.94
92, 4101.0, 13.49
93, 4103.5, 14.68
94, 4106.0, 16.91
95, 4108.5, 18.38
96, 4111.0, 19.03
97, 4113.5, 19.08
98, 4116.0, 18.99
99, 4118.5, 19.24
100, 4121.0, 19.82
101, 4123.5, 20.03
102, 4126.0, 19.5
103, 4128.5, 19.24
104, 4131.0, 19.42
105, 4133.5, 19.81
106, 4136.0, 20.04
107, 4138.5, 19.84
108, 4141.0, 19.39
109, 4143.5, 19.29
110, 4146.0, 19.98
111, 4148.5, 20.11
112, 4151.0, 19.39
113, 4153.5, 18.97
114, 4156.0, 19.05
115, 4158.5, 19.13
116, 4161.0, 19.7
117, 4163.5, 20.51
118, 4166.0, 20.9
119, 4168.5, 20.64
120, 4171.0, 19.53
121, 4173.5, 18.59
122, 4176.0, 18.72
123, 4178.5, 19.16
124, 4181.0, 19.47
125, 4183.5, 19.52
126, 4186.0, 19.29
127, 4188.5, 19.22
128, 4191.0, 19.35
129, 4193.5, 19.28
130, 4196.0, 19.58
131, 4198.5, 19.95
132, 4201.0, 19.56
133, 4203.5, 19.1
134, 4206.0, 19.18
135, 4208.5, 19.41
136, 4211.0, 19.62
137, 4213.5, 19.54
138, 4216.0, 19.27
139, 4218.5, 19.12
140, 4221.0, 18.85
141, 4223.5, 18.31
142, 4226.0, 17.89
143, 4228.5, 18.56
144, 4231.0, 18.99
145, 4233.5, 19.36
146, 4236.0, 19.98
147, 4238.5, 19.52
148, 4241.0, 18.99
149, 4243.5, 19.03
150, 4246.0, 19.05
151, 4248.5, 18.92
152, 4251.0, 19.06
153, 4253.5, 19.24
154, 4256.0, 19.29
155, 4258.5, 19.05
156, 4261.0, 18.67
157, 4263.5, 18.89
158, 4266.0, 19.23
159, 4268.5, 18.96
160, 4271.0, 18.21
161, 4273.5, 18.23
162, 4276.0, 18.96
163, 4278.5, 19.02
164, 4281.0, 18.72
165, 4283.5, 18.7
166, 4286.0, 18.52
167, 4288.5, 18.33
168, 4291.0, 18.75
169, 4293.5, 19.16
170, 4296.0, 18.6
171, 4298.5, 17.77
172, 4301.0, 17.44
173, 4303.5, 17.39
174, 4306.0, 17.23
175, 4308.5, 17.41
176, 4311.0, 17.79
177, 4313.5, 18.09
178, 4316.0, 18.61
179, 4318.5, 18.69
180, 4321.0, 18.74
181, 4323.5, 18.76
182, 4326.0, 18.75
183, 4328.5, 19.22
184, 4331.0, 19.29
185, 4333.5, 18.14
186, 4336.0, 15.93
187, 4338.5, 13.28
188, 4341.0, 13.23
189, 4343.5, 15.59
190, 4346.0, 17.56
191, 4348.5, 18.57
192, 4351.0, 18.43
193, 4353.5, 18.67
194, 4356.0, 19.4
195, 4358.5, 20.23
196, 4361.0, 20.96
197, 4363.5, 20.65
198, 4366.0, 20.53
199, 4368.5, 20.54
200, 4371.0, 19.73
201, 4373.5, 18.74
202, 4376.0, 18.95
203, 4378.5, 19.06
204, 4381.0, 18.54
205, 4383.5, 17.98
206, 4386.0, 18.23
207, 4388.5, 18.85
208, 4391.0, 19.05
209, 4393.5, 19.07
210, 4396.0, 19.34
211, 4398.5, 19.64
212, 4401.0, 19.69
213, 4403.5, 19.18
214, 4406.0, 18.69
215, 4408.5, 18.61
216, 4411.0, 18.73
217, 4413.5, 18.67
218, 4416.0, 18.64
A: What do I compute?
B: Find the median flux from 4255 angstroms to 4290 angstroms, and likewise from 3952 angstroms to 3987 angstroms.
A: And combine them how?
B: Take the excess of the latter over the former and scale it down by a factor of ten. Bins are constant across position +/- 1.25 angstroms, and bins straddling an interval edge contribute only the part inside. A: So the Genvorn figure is -0.146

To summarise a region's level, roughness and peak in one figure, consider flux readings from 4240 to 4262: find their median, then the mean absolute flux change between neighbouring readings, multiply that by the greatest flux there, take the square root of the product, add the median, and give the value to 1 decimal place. 20.7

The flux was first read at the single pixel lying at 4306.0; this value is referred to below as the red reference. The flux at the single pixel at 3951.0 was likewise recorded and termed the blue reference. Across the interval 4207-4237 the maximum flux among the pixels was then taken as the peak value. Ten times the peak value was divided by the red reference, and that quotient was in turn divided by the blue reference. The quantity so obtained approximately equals 0.665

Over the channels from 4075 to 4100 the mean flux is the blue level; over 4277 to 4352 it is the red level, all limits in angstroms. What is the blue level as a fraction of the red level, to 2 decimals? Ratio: 1.01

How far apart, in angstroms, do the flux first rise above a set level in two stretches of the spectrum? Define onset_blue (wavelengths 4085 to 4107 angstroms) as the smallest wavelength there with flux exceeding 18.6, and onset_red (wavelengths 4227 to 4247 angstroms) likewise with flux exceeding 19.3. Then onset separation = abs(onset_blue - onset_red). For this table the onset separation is 147.5 angstroms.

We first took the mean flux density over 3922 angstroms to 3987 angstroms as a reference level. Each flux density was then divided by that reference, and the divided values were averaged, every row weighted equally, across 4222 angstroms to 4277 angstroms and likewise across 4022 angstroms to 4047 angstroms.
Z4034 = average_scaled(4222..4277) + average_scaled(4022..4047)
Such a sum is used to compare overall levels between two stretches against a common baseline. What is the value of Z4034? 2.64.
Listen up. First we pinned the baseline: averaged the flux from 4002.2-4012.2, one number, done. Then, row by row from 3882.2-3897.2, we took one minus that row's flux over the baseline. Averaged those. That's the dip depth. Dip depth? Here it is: 0.211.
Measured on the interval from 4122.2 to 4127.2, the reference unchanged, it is -0.027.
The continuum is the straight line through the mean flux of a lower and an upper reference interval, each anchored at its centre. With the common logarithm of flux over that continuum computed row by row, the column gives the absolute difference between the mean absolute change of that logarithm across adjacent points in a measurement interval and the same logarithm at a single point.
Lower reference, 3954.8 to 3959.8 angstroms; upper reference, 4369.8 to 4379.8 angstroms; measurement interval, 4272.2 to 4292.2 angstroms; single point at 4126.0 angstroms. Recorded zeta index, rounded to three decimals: 0.016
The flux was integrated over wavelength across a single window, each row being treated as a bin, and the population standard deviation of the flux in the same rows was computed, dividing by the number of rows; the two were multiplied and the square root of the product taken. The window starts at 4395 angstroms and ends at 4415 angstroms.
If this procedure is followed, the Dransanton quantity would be 12.7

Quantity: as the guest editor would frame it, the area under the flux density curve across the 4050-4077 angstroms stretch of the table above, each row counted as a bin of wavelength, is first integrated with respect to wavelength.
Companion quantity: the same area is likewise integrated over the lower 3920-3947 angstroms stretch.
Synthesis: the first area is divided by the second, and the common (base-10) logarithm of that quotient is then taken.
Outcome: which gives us 0.16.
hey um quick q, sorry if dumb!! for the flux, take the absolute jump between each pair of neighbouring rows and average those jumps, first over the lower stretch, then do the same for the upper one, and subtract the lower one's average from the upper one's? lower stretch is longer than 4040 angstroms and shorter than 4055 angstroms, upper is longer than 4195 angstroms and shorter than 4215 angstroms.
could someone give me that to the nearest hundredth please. -0.14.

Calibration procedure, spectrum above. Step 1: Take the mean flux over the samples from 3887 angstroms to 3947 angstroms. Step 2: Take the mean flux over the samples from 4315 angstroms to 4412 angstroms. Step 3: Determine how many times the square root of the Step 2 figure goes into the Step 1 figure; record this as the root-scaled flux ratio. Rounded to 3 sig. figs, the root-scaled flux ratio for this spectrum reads 3.57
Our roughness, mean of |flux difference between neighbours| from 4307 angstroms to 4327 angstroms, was 0.19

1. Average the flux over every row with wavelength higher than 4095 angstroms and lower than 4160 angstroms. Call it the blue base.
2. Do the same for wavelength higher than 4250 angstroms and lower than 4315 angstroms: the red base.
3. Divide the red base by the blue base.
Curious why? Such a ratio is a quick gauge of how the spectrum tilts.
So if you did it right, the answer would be 0.99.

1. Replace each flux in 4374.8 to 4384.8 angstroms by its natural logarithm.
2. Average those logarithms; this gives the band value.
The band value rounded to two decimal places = 2.92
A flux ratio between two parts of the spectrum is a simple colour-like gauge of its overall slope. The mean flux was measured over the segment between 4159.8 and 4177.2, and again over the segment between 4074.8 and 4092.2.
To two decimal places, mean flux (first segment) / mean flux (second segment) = 1.06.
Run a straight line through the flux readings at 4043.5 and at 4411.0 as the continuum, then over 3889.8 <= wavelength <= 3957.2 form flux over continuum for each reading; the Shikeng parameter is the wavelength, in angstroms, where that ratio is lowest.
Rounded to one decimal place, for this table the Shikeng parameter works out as 3933.5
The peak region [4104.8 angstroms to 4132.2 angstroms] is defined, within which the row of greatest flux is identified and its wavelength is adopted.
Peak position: 4123.5 angstroms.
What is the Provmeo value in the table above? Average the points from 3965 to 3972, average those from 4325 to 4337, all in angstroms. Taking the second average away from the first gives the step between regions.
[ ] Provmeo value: -10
